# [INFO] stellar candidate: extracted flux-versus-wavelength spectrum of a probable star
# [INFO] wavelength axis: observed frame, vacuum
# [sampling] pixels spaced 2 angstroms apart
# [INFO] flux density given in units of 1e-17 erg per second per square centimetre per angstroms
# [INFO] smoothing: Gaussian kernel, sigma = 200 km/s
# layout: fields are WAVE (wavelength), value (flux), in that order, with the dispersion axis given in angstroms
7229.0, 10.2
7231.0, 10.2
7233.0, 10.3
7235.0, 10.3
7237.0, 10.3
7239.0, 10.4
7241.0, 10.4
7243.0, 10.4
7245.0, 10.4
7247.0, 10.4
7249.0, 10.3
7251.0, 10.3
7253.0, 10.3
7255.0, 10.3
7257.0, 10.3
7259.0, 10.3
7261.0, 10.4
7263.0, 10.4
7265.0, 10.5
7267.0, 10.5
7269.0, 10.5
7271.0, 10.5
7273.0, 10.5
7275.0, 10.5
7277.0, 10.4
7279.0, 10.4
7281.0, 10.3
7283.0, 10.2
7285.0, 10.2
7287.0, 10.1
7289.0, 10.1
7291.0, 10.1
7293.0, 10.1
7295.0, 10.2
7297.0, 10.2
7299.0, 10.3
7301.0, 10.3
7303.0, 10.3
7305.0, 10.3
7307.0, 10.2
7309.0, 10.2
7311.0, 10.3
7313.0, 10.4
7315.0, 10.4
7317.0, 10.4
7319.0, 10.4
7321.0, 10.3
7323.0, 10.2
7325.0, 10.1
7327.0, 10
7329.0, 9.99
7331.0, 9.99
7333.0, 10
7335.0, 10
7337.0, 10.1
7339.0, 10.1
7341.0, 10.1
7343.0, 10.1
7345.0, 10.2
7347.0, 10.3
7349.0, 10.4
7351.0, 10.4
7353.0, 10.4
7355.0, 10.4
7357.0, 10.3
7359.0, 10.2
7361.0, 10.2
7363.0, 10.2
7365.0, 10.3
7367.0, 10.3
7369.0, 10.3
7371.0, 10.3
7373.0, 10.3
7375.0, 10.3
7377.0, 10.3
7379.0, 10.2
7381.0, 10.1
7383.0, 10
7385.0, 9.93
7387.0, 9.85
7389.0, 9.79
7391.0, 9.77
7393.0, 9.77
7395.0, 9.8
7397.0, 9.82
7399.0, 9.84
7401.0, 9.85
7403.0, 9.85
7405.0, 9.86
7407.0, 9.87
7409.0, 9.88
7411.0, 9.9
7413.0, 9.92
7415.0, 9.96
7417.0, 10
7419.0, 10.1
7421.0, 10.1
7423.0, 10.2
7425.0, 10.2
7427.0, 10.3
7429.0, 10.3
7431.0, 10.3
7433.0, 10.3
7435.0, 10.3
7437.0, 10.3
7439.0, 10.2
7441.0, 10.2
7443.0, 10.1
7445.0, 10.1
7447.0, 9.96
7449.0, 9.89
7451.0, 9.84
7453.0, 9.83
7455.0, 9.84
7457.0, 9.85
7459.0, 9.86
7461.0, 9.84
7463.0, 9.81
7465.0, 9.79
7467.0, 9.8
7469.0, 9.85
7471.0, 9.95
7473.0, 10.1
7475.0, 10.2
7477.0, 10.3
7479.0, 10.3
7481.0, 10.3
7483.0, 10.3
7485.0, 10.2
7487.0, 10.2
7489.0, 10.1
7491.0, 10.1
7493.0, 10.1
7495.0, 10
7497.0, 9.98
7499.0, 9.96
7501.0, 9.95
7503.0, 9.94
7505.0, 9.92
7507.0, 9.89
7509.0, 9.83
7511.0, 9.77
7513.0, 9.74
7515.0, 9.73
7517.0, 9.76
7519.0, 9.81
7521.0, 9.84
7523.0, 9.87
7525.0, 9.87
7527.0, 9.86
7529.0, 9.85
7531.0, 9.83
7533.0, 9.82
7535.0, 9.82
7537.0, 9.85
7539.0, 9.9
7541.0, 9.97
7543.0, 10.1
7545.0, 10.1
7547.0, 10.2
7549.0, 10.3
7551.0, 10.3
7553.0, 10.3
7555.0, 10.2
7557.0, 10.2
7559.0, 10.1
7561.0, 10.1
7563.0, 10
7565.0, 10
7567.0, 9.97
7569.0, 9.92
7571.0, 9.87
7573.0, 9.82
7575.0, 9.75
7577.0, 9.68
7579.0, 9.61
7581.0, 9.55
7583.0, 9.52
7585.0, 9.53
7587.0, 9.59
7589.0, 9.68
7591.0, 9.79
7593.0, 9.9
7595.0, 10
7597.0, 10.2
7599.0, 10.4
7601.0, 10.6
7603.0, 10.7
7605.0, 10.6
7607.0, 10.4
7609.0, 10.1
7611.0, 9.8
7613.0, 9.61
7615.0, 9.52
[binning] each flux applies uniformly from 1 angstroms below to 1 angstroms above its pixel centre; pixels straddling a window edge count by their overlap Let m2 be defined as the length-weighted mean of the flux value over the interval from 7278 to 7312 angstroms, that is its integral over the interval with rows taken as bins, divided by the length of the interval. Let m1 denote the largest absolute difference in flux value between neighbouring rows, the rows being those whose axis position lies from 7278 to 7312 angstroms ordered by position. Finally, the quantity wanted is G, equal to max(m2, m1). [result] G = 10.22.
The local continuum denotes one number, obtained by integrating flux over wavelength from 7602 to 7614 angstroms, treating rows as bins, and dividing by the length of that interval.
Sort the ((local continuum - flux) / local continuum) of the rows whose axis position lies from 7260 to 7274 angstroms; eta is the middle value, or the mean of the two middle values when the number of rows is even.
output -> -0.03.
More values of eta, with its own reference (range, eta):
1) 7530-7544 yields 0.03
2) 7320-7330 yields 0.01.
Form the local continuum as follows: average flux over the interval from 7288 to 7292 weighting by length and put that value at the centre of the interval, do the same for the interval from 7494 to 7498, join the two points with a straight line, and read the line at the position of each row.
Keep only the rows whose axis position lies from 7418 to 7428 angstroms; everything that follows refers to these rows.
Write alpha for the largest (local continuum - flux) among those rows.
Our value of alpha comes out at -0.07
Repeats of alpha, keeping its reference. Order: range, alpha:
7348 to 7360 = -0.14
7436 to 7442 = -0.18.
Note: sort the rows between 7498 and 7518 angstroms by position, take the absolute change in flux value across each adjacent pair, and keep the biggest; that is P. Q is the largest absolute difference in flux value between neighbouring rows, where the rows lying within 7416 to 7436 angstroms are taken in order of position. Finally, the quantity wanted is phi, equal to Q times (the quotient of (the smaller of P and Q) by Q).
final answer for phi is 0.06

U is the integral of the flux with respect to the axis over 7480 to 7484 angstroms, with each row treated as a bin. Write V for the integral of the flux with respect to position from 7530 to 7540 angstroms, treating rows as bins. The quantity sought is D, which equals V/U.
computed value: 2.4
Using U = 41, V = 98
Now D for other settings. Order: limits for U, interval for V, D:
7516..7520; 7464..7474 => 2.5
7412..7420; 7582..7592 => 1.2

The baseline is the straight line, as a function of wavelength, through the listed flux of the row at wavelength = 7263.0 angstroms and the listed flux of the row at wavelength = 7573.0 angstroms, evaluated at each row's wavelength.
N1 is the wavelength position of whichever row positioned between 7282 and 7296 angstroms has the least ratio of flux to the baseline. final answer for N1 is 7287.0 angstroms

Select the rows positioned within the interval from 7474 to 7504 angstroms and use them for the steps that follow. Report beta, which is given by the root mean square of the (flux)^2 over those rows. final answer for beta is 103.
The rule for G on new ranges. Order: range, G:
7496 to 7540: 9.85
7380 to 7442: 10.02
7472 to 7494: 10.20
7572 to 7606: 9.94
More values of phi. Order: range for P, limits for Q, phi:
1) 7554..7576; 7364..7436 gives 0.10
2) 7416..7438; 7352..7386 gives 0.10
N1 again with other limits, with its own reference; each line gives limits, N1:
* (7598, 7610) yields 7609.0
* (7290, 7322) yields 7291.0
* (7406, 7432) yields 7407.0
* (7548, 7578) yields 7577.0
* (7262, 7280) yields 7263.0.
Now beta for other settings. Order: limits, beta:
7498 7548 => 98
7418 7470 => 101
